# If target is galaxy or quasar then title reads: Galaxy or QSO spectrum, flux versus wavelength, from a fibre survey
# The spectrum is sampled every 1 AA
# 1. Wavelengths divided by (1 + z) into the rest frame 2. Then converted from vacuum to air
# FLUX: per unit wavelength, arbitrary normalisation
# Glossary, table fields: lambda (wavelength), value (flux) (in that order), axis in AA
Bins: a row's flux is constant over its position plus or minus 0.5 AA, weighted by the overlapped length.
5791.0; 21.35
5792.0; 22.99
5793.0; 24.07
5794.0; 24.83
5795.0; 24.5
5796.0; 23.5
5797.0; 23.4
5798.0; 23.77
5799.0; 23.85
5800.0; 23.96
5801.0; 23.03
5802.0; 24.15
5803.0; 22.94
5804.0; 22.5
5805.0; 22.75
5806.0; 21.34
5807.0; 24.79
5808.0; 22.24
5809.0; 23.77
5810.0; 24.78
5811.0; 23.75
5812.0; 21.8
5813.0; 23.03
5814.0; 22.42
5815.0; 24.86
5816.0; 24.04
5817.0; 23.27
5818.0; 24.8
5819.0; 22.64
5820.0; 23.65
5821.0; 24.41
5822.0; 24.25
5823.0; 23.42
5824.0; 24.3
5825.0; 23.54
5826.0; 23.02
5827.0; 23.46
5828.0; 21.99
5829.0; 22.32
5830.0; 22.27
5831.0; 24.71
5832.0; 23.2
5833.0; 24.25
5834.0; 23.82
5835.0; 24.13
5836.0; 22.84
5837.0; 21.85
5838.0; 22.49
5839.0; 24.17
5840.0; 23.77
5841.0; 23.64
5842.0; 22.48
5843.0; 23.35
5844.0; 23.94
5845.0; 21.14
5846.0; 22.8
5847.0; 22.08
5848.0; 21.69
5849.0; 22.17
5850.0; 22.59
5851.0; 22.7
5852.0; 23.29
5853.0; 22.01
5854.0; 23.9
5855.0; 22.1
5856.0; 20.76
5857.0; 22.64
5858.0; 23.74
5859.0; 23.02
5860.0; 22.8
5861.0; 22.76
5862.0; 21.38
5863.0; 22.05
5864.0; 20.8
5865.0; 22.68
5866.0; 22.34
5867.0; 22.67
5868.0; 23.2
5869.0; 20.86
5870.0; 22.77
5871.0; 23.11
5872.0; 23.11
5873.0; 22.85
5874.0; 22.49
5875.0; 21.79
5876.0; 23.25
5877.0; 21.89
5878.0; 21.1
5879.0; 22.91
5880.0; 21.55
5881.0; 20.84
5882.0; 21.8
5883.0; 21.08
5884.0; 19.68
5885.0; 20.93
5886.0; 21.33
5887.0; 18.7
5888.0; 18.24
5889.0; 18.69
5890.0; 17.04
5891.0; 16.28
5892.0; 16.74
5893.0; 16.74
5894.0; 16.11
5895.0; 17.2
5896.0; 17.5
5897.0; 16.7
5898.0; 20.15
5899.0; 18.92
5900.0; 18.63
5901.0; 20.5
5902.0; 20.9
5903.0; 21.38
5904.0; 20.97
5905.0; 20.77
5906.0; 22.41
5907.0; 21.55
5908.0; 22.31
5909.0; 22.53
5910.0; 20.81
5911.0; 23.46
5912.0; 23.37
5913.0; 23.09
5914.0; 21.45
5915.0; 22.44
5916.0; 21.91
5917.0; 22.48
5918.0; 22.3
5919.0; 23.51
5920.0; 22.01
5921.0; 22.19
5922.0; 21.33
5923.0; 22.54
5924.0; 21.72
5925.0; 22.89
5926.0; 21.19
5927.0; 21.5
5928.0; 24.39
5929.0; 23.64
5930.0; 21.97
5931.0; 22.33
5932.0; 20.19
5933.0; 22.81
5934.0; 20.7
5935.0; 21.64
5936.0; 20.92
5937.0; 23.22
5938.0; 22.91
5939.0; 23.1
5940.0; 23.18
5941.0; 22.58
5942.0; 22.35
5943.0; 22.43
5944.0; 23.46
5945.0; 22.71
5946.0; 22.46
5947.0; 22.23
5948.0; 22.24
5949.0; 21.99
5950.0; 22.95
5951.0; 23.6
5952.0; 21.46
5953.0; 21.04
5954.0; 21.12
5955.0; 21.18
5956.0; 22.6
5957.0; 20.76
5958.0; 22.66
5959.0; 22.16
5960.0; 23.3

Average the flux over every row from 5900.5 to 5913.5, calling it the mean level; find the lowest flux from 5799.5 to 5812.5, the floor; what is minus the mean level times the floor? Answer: -466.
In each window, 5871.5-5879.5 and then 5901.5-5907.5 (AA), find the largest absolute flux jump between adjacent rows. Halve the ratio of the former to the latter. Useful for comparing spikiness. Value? 0.55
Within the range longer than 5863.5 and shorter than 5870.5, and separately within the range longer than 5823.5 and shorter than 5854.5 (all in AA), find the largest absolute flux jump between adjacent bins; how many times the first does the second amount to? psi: 1.20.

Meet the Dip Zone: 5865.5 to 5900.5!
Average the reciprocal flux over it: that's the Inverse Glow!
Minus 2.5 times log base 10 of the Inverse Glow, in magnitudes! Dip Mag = 3.25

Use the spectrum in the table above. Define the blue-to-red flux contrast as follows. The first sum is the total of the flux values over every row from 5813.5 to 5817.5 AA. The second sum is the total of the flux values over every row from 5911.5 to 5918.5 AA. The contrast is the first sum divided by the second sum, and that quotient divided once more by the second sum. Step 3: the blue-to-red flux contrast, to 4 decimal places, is 0.0038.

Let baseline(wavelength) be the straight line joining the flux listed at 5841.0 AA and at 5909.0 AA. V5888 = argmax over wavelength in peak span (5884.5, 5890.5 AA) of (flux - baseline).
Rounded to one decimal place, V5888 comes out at 5886.0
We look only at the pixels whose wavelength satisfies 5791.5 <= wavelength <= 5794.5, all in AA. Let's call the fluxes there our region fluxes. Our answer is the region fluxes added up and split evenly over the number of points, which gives 24.0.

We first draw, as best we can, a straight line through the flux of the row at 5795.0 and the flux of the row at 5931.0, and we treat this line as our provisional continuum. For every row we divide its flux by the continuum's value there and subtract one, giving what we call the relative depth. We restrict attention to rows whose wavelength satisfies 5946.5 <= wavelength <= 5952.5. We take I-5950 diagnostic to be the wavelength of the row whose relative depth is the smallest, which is 5952.0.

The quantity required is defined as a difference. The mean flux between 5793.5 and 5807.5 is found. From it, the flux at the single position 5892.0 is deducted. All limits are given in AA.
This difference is 6.8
